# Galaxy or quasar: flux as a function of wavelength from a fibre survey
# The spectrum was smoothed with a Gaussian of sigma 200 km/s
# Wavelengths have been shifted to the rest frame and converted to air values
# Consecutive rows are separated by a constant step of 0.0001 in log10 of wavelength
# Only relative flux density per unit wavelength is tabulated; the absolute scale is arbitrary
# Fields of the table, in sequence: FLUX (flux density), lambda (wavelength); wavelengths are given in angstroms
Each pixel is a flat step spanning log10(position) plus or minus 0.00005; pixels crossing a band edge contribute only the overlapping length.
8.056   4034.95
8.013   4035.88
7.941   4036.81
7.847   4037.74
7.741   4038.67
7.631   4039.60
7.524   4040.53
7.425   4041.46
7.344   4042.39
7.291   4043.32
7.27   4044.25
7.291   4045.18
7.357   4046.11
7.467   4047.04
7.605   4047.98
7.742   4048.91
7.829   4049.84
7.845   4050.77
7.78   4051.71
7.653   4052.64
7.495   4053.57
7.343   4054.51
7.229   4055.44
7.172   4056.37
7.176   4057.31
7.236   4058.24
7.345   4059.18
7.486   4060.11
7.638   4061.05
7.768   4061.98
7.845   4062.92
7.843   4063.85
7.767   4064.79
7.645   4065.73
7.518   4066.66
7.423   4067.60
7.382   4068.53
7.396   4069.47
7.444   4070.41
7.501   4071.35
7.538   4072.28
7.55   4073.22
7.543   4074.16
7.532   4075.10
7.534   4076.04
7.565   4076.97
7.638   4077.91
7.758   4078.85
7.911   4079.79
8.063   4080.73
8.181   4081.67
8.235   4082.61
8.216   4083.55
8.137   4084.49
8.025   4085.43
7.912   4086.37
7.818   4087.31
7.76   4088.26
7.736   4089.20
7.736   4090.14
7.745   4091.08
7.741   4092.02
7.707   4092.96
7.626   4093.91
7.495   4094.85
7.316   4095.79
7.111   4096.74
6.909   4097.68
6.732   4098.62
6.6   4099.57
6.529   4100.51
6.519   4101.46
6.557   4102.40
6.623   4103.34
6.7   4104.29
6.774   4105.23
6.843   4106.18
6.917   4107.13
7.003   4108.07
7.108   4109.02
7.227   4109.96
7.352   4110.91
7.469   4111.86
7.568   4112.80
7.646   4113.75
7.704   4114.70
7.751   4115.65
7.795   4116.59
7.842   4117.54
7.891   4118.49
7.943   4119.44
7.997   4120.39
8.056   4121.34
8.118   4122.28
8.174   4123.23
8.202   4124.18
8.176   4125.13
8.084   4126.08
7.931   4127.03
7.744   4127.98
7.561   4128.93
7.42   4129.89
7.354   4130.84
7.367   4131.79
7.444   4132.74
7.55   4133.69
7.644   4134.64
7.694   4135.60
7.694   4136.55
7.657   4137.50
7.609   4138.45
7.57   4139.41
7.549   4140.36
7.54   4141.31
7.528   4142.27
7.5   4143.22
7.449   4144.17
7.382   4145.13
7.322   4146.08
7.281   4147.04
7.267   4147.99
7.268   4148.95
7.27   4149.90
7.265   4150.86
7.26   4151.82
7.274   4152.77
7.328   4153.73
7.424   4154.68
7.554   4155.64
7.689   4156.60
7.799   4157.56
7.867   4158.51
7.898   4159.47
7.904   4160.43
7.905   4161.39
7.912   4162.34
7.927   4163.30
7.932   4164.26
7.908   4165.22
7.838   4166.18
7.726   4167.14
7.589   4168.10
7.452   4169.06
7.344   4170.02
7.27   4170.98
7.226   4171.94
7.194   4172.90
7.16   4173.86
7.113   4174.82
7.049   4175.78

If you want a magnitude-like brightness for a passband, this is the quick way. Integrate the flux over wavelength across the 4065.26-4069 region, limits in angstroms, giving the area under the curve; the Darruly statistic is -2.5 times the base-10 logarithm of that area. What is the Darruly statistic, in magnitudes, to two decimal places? -3.62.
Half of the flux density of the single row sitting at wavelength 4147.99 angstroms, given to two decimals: 3.63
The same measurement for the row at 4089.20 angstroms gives 3.87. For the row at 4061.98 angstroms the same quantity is 3.88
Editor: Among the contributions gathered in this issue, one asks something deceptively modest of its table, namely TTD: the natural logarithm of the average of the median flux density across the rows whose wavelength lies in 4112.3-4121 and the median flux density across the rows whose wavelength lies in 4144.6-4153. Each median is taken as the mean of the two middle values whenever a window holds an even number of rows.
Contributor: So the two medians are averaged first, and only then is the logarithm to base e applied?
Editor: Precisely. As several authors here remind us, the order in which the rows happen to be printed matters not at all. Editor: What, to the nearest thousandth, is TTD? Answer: 2.019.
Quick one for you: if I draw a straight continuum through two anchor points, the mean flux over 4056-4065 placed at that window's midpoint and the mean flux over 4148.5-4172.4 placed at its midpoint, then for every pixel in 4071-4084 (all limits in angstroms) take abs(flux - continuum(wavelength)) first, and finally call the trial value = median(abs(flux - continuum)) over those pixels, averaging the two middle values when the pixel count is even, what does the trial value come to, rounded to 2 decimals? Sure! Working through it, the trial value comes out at 0.07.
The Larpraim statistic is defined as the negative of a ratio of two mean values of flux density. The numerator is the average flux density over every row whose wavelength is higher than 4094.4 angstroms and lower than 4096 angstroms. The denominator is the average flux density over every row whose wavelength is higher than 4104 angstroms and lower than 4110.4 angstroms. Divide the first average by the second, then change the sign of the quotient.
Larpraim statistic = -1.07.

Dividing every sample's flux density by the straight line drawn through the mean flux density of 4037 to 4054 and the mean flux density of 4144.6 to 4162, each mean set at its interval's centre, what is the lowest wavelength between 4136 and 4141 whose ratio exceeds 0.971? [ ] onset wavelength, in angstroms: 4136.55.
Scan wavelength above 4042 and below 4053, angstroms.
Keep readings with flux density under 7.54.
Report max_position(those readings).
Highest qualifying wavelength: 4047.04 angstroms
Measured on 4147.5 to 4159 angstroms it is 4154.68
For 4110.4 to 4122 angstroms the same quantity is 4111.86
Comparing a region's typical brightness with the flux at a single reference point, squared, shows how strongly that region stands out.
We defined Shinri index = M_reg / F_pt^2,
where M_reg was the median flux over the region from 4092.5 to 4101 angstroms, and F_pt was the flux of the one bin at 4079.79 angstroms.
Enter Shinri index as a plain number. 0.114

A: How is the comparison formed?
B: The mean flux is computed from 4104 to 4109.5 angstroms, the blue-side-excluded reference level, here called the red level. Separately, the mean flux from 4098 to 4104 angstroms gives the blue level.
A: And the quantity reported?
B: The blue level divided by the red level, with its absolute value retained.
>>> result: 0.96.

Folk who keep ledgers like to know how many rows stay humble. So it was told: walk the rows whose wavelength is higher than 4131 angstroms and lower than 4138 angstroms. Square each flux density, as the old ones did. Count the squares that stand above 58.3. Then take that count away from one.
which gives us -3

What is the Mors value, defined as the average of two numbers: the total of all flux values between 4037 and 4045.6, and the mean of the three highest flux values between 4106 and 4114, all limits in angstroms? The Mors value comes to 37.5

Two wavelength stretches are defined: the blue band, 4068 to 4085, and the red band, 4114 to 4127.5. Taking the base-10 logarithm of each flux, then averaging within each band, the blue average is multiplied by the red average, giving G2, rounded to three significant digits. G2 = 0.801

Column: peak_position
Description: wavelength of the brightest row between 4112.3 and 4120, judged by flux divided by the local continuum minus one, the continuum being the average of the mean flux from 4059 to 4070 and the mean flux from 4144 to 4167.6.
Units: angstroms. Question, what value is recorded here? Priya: 4119.44 angstroms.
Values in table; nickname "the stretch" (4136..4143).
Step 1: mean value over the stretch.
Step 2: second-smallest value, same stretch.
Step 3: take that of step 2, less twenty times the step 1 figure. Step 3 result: -144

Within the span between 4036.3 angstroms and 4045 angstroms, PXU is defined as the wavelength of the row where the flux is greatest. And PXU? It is 4036.81 angstroms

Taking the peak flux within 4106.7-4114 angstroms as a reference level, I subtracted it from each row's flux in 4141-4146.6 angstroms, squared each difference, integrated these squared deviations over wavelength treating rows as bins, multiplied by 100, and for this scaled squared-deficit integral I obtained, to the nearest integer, 25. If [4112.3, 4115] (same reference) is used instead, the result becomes 1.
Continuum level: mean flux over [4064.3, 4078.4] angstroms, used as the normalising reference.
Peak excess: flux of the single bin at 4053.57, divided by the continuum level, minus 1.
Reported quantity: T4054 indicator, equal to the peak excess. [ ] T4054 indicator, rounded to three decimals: -0.005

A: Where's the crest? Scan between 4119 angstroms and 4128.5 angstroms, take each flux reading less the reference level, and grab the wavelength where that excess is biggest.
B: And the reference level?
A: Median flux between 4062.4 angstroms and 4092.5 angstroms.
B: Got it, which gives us 4124.18 angstroms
